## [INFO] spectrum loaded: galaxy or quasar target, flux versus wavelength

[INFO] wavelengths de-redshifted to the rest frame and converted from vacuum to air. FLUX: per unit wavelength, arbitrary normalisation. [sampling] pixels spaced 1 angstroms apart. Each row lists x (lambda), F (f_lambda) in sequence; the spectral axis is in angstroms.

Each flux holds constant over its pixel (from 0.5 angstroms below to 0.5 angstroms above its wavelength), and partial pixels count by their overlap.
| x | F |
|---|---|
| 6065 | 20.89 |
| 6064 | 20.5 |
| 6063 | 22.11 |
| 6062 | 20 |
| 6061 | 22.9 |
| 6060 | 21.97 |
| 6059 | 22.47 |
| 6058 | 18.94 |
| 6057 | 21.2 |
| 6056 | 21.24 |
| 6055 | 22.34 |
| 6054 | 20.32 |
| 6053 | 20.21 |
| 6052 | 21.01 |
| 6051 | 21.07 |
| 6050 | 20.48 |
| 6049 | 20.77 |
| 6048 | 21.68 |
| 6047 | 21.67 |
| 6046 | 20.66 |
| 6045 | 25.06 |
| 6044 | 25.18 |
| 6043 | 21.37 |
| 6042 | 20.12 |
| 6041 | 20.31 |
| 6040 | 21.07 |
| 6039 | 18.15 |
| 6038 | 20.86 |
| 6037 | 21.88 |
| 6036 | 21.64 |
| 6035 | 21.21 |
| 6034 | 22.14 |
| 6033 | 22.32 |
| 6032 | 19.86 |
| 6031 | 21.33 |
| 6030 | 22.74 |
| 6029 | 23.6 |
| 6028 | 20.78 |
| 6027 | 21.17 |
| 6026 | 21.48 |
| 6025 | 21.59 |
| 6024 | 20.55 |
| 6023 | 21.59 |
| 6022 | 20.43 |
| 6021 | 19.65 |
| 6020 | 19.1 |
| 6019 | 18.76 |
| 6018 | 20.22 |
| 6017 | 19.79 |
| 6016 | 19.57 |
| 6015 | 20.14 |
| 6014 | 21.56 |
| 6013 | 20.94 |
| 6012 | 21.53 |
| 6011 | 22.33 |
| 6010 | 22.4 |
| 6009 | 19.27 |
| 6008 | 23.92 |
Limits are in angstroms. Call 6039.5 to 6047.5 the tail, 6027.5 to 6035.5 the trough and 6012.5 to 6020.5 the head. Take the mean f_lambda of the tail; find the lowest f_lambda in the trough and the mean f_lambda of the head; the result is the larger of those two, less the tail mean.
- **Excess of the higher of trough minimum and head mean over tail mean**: -1.9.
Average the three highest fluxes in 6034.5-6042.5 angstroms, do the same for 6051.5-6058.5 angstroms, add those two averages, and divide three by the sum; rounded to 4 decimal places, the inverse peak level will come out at 0.0695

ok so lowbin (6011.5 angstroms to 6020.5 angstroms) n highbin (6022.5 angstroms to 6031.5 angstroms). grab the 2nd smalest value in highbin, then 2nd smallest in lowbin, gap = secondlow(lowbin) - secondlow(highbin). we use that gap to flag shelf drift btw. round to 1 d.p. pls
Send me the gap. -1.7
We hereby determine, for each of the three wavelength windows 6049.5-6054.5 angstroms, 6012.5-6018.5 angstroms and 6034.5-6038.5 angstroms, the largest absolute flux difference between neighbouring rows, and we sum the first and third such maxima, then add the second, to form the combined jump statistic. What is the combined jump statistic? 3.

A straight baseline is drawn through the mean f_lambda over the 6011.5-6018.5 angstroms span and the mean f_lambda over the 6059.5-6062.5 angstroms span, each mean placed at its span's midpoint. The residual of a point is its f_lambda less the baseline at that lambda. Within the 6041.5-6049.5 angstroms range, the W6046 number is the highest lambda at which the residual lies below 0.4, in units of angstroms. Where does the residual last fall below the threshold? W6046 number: 6049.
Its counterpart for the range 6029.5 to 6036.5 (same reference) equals 6035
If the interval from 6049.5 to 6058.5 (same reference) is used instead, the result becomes 6058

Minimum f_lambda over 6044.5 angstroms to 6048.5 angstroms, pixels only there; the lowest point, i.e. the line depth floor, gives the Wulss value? 20.66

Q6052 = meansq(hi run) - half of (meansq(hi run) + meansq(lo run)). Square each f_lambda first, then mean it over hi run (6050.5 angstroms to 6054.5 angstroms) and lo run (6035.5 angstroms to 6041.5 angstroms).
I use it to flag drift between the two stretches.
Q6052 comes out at -1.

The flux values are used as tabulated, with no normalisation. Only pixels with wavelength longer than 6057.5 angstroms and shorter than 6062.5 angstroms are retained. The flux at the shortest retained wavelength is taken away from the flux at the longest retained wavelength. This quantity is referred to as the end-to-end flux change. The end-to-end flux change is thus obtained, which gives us 1.1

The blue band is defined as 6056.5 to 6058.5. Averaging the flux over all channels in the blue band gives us 20.1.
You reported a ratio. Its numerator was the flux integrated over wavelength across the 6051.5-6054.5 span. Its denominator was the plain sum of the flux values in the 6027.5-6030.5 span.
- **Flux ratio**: 0.92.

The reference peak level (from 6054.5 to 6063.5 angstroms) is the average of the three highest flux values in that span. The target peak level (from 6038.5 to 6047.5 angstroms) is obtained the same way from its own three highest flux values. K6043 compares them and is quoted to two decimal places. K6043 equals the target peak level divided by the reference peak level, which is 1.06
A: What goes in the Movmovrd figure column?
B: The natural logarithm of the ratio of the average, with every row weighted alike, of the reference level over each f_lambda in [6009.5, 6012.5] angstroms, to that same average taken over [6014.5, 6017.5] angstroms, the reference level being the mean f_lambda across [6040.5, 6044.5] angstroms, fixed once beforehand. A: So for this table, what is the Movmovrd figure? -0.11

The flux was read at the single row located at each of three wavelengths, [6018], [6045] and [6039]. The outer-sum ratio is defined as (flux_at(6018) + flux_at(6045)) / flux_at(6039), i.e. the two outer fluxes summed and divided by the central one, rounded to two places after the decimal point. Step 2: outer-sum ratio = 2.49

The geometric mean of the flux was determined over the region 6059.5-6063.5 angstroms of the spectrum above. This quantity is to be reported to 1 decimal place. 21.7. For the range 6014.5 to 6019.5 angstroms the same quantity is 19.7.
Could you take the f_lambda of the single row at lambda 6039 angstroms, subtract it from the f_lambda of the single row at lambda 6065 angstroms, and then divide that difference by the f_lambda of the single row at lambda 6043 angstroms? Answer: 0.13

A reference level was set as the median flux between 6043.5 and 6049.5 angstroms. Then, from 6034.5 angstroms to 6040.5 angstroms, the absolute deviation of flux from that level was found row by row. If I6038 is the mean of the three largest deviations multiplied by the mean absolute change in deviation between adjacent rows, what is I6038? 2.3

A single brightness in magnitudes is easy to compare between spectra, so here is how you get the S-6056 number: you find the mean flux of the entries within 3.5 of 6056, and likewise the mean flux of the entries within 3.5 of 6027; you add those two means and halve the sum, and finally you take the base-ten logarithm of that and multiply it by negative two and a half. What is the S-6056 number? -3.32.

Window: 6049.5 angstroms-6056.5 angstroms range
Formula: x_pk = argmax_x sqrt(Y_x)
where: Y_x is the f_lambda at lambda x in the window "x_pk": 6055 angstroms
